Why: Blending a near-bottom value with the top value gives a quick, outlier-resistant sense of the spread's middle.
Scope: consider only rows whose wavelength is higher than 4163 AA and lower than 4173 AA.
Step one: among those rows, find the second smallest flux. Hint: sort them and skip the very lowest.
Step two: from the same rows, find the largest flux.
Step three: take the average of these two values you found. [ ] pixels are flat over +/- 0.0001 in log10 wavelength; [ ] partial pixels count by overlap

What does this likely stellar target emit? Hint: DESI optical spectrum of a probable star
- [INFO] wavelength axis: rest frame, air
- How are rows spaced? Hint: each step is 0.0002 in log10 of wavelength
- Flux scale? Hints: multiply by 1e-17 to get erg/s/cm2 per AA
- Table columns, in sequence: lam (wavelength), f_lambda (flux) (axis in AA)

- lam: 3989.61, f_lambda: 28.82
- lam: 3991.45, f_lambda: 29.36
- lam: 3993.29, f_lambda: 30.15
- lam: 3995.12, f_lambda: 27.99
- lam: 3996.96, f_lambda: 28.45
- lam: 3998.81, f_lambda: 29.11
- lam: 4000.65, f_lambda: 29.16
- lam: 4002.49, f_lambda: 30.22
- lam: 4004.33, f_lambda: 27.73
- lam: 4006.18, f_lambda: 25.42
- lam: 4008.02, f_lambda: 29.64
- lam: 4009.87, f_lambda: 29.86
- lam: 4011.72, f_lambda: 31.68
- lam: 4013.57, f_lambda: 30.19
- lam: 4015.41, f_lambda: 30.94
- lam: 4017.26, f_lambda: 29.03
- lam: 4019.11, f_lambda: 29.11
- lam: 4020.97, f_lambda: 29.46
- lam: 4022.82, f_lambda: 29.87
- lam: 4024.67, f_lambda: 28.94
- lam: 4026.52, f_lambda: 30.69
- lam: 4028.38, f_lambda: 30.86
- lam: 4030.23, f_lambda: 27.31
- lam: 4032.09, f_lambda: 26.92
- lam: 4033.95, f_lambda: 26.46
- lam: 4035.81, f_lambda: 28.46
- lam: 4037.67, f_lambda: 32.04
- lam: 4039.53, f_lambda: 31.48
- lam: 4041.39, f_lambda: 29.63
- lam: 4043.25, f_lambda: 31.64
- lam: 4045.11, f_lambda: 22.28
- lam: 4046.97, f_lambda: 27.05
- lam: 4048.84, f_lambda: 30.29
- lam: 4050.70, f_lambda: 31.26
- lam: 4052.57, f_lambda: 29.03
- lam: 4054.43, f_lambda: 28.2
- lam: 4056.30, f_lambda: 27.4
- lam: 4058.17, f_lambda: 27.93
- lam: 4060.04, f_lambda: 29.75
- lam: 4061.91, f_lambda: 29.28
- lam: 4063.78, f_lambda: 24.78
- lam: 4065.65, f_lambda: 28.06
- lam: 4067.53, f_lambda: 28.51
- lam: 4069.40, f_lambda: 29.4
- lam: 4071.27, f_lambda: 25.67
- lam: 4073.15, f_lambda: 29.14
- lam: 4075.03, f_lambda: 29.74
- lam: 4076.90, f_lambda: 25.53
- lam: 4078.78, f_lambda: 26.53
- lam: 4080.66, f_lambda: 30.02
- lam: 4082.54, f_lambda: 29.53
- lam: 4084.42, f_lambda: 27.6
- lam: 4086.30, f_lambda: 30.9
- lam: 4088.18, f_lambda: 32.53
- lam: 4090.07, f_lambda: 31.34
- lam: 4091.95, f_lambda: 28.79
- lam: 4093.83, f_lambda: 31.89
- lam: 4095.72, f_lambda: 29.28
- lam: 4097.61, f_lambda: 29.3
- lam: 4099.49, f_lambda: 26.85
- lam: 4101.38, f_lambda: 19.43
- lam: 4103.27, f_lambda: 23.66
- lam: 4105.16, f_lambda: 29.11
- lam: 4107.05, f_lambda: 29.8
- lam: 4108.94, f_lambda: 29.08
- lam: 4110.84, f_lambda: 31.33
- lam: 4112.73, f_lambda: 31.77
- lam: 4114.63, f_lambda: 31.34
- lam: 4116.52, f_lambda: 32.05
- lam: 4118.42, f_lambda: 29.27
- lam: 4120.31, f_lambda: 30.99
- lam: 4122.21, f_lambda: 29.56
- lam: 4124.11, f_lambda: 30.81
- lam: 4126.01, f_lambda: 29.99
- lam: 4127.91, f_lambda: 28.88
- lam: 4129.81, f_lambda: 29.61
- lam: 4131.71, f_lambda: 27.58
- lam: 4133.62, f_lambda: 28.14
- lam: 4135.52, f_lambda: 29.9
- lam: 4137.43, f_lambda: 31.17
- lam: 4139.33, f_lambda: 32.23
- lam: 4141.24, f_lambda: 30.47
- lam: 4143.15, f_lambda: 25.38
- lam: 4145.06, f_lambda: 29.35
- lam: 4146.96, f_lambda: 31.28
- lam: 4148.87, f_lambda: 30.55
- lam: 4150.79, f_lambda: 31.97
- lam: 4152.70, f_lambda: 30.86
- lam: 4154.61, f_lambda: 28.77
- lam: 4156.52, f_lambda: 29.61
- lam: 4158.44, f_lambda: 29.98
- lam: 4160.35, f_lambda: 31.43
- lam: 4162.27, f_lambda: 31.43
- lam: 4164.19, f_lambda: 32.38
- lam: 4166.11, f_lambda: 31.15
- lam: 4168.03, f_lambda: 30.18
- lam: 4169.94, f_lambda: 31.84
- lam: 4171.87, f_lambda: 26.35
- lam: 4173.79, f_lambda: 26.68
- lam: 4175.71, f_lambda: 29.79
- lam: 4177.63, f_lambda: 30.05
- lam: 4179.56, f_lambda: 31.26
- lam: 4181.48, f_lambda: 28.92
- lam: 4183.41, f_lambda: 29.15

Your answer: 31.3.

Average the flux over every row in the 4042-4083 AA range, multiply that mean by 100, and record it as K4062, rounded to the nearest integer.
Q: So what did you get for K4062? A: 2823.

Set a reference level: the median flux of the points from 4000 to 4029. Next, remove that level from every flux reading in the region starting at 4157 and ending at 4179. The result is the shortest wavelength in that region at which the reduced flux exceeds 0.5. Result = 4160.35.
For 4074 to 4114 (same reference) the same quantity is 4086.30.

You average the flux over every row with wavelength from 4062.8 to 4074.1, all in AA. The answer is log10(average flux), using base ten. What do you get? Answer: 1.44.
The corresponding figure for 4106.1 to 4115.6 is 1.49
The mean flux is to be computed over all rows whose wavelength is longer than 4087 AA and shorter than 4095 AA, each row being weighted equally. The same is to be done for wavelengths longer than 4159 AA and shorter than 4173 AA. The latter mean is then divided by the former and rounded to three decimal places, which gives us 0.985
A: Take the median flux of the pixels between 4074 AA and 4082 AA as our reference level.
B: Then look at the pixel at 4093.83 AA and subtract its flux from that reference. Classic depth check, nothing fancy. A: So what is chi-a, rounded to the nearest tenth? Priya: -3.8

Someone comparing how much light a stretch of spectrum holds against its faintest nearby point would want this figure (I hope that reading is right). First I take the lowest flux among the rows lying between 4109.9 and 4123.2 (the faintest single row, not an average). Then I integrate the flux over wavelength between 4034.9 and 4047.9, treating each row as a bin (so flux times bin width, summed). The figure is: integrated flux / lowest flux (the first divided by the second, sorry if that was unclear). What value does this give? 12.9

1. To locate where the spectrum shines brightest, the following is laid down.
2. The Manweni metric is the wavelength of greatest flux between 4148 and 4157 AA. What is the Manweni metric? 4150.79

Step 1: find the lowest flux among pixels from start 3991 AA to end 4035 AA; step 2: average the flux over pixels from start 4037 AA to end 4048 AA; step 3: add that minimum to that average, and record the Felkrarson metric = 54.4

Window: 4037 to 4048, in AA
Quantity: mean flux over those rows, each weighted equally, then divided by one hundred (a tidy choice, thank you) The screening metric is 0.290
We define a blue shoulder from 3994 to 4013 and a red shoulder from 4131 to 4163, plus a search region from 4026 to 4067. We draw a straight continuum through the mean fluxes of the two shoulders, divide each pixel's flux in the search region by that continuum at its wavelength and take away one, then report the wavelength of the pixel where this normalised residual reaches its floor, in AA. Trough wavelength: 4045.11 AA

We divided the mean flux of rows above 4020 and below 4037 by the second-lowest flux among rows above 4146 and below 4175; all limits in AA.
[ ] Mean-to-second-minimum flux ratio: 1.08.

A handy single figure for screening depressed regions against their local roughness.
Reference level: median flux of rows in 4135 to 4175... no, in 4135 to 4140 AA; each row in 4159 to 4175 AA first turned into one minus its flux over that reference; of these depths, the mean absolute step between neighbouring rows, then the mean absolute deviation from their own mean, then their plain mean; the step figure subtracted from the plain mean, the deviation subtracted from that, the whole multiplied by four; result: -0.30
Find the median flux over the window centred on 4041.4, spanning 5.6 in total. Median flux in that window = 31.5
